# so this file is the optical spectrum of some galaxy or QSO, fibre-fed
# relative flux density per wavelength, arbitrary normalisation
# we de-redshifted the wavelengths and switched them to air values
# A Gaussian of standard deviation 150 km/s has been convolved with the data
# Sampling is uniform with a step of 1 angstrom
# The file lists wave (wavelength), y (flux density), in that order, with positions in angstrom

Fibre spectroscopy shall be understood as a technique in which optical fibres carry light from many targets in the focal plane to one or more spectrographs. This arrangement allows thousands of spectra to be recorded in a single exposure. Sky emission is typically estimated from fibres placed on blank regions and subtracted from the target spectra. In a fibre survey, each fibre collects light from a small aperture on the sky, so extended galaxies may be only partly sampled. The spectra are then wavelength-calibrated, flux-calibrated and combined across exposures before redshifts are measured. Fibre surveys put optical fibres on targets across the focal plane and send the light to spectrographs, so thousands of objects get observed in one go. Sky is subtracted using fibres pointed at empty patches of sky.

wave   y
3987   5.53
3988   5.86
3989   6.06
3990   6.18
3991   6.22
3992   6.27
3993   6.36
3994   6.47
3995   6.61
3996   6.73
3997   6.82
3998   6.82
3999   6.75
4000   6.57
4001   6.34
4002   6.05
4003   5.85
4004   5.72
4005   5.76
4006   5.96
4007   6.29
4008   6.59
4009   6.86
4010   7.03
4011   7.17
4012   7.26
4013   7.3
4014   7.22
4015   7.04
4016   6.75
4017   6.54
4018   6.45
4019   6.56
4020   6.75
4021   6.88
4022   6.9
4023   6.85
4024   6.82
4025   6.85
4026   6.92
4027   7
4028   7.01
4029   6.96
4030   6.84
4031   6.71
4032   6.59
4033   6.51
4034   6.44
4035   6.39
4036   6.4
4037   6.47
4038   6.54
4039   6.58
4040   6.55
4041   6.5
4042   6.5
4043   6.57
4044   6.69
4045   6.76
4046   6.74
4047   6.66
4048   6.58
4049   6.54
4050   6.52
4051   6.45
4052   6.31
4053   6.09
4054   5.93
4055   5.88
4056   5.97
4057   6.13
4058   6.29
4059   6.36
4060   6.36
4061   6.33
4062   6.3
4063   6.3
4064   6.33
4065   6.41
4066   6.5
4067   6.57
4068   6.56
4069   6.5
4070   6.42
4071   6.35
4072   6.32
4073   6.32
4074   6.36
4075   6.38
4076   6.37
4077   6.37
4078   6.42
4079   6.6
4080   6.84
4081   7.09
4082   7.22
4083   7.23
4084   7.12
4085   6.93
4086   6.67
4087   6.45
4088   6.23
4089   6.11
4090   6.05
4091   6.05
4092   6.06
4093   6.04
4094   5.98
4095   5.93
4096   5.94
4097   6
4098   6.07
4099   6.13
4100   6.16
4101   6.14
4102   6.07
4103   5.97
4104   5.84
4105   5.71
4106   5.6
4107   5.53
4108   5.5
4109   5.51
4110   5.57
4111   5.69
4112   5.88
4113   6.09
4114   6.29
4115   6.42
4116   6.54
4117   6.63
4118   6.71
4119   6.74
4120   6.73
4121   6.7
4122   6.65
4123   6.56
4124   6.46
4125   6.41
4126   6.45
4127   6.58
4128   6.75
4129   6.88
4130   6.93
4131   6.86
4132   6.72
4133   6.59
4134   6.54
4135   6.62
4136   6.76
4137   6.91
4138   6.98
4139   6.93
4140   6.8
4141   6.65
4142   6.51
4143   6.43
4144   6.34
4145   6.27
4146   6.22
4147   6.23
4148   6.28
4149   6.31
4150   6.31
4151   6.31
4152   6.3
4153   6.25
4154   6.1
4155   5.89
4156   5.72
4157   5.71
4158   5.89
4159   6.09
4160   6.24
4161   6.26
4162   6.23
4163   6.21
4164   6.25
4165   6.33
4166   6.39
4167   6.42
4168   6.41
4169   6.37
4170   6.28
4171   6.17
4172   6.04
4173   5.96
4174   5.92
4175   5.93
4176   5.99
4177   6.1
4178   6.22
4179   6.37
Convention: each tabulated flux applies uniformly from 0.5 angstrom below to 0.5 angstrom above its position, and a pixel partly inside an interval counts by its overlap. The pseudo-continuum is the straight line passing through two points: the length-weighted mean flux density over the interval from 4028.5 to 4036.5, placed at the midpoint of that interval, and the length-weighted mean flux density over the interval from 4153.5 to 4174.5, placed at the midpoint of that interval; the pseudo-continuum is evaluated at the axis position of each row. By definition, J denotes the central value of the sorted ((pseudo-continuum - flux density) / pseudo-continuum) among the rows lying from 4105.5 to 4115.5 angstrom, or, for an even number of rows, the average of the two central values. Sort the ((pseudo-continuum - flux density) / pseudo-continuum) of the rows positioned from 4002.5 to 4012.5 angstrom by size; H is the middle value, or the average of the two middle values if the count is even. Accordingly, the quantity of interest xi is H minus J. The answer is -0.07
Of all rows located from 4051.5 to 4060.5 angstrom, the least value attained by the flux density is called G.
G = 5.88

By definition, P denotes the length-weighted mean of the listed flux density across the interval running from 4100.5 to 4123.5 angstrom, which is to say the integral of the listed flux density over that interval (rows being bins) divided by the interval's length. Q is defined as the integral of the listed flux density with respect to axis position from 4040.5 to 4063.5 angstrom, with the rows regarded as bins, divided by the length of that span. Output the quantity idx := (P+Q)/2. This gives 6.26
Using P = 6.13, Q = 6.38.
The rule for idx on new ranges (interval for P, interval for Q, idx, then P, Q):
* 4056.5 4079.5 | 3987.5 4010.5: 6.37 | 6.38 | 6.36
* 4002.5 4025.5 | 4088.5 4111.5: 6.28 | 6.67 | 5.90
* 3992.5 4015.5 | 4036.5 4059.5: 6.50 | 6.59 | 6.42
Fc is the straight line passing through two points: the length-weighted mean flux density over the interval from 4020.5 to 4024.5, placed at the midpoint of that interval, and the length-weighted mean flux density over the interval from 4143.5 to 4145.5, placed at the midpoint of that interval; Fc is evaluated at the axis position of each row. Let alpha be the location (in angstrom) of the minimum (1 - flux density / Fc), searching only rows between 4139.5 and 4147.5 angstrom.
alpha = 4140 angstrom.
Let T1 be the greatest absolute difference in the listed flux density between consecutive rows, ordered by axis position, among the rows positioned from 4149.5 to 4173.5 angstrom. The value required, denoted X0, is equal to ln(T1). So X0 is -1.6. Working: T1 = 0.210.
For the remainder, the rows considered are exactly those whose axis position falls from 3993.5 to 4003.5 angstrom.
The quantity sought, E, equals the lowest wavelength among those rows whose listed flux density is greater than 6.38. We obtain 3994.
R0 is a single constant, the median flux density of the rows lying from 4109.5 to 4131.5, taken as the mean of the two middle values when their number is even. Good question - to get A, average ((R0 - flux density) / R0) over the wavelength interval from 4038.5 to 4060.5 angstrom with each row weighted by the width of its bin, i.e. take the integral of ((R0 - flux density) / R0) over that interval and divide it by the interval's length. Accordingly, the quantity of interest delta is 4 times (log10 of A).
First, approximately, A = 0.02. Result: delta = -6.4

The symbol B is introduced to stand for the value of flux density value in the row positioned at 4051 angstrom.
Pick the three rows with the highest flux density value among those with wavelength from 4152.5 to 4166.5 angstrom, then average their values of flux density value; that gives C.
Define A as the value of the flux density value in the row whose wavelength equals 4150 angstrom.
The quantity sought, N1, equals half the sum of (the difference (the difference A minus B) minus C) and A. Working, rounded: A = 6.31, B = 6.45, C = 6.3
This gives -0.1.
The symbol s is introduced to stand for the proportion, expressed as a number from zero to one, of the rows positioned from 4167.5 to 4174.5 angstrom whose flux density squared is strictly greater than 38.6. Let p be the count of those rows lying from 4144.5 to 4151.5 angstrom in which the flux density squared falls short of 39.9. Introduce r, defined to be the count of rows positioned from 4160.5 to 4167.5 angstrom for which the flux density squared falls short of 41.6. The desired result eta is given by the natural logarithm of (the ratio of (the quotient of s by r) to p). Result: -4.7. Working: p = 7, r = 7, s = 0.43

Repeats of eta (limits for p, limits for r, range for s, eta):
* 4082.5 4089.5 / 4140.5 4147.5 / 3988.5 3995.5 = -2.6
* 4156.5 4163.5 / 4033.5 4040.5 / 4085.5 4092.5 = -3.9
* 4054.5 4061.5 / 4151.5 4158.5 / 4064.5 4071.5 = -3.3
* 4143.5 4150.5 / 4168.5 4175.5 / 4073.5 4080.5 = -3.7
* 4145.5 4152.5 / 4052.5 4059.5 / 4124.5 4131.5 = -3.9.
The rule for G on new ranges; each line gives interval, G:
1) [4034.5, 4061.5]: 5.88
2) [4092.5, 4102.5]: 5.93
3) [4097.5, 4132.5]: 5.5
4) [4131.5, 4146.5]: 6.22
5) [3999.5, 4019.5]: 5.72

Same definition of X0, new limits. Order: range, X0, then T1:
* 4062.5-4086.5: -1.3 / 0.260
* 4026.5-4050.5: -2.0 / 0.130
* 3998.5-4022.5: -1.1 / 0.330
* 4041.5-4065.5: -1.5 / 0.220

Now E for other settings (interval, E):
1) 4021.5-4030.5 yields 4022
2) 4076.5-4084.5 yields 4078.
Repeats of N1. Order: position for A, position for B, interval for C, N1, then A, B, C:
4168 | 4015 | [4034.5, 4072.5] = -0.5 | 6.41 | 7.04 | 6.7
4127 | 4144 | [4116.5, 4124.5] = 0.0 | 6.58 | 6.34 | 6.7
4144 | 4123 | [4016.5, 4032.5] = -0.4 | 6.34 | 6.56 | 7.0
